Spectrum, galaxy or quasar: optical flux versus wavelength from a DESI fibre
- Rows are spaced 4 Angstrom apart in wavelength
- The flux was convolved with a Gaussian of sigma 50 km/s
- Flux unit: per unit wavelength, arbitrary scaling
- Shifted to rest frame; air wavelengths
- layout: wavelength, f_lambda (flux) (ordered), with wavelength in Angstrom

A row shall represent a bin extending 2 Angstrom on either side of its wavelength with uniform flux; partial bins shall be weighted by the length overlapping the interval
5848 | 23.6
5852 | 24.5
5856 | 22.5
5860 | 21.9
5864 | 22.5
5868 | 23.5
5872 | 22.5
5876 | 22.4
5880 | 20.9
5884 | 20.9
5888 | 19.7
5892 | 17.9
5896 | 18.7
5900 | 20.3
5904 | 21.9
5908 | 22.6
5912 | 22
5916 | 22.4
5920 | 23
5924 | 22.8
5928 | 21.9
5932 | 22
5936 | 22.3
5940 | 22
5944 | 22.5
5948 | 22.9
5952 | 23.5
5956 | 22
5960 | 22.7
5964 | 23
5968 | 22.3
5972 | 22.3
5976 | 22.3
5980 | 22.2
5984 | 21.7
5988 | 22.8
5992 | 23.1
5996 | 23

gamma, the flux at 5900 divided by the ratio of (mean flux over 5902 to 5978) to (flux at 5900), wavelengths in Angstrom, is 18.4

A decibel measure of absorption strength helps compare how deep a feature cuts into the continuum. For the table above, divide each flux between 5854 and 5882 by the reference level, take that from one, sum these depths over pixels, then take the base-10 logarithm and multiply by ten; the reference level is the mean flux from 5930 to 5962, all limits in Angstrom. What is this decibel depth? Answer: -12.7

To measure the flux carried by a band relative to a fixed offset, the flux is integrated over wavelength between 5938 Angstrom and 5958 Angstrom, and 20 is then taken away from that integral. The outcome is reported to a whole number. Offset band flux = 432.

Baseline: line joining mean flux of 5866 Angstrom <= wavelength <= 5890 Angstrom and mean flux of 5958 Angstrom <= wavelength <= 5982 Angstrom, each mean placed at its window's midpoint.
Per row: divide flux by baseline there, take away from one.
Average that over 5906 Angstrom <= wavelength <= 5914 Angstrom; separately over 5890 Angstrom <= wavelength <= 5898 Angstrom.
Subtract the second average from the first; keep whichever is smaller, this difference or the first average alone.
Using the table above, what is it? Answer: -0.177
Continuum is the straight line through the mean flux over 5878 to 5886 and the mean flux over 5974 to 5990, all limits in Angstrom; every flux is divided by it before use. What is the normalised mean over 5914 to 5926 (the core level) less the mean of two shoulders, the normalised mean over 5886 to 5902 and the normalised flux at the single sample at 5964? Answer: 0.084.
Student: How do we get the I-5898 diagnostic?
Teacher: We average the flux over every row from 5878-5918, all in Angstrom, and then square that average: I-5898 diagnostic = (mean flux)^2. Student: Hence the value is 430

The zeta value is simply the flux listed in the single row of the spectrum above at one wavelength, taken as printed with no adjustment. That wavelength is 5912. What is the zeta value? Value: 22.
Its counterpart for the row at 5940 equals 22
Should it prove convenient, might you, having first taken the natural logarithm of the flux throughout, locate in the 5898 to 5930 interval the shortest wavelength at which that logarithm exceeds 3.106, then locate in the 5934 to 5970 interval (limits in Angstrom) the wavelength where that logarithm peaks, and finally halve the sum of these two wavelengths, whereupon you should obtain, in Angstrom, 5930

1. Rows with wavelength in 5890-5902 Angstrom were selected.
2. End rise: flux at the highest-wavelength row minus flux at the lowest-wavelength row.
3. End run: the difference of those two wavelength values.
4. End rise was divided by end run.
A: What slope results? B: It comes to 0.30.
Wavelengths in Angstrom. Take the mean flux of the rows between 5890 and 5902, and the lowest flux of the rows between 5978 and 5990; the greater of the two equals 21.7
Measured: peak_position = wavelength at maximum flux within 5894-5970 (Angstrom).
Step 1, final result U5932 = 5952 Angstrom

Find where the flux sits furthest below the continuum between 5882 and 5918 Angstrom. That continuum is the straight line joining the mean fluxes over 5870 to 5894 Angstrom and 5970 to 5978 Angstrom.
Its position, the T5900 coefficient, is 5892 Angstrom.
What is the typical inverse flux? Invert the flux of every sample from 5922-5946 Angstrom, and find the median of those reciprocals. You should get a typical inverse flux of 0.0451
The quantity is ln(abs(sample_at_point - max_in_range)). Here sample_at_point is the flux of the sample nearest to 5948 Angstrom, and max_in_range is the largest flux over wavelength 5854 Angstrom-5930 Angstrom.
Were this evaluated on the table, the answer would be -0.51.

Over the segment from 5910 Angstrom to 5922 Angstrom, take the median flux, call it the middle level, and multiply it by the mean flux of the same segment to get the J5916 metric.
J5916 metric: 503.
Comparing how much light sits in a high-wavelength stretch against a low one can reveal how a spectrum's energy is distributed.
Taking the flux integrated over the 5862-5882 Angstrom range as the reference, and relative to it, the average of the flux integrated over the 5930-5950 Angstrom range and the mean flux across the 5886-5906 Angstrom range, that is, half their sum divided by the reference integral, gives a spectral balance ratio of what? 0.522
